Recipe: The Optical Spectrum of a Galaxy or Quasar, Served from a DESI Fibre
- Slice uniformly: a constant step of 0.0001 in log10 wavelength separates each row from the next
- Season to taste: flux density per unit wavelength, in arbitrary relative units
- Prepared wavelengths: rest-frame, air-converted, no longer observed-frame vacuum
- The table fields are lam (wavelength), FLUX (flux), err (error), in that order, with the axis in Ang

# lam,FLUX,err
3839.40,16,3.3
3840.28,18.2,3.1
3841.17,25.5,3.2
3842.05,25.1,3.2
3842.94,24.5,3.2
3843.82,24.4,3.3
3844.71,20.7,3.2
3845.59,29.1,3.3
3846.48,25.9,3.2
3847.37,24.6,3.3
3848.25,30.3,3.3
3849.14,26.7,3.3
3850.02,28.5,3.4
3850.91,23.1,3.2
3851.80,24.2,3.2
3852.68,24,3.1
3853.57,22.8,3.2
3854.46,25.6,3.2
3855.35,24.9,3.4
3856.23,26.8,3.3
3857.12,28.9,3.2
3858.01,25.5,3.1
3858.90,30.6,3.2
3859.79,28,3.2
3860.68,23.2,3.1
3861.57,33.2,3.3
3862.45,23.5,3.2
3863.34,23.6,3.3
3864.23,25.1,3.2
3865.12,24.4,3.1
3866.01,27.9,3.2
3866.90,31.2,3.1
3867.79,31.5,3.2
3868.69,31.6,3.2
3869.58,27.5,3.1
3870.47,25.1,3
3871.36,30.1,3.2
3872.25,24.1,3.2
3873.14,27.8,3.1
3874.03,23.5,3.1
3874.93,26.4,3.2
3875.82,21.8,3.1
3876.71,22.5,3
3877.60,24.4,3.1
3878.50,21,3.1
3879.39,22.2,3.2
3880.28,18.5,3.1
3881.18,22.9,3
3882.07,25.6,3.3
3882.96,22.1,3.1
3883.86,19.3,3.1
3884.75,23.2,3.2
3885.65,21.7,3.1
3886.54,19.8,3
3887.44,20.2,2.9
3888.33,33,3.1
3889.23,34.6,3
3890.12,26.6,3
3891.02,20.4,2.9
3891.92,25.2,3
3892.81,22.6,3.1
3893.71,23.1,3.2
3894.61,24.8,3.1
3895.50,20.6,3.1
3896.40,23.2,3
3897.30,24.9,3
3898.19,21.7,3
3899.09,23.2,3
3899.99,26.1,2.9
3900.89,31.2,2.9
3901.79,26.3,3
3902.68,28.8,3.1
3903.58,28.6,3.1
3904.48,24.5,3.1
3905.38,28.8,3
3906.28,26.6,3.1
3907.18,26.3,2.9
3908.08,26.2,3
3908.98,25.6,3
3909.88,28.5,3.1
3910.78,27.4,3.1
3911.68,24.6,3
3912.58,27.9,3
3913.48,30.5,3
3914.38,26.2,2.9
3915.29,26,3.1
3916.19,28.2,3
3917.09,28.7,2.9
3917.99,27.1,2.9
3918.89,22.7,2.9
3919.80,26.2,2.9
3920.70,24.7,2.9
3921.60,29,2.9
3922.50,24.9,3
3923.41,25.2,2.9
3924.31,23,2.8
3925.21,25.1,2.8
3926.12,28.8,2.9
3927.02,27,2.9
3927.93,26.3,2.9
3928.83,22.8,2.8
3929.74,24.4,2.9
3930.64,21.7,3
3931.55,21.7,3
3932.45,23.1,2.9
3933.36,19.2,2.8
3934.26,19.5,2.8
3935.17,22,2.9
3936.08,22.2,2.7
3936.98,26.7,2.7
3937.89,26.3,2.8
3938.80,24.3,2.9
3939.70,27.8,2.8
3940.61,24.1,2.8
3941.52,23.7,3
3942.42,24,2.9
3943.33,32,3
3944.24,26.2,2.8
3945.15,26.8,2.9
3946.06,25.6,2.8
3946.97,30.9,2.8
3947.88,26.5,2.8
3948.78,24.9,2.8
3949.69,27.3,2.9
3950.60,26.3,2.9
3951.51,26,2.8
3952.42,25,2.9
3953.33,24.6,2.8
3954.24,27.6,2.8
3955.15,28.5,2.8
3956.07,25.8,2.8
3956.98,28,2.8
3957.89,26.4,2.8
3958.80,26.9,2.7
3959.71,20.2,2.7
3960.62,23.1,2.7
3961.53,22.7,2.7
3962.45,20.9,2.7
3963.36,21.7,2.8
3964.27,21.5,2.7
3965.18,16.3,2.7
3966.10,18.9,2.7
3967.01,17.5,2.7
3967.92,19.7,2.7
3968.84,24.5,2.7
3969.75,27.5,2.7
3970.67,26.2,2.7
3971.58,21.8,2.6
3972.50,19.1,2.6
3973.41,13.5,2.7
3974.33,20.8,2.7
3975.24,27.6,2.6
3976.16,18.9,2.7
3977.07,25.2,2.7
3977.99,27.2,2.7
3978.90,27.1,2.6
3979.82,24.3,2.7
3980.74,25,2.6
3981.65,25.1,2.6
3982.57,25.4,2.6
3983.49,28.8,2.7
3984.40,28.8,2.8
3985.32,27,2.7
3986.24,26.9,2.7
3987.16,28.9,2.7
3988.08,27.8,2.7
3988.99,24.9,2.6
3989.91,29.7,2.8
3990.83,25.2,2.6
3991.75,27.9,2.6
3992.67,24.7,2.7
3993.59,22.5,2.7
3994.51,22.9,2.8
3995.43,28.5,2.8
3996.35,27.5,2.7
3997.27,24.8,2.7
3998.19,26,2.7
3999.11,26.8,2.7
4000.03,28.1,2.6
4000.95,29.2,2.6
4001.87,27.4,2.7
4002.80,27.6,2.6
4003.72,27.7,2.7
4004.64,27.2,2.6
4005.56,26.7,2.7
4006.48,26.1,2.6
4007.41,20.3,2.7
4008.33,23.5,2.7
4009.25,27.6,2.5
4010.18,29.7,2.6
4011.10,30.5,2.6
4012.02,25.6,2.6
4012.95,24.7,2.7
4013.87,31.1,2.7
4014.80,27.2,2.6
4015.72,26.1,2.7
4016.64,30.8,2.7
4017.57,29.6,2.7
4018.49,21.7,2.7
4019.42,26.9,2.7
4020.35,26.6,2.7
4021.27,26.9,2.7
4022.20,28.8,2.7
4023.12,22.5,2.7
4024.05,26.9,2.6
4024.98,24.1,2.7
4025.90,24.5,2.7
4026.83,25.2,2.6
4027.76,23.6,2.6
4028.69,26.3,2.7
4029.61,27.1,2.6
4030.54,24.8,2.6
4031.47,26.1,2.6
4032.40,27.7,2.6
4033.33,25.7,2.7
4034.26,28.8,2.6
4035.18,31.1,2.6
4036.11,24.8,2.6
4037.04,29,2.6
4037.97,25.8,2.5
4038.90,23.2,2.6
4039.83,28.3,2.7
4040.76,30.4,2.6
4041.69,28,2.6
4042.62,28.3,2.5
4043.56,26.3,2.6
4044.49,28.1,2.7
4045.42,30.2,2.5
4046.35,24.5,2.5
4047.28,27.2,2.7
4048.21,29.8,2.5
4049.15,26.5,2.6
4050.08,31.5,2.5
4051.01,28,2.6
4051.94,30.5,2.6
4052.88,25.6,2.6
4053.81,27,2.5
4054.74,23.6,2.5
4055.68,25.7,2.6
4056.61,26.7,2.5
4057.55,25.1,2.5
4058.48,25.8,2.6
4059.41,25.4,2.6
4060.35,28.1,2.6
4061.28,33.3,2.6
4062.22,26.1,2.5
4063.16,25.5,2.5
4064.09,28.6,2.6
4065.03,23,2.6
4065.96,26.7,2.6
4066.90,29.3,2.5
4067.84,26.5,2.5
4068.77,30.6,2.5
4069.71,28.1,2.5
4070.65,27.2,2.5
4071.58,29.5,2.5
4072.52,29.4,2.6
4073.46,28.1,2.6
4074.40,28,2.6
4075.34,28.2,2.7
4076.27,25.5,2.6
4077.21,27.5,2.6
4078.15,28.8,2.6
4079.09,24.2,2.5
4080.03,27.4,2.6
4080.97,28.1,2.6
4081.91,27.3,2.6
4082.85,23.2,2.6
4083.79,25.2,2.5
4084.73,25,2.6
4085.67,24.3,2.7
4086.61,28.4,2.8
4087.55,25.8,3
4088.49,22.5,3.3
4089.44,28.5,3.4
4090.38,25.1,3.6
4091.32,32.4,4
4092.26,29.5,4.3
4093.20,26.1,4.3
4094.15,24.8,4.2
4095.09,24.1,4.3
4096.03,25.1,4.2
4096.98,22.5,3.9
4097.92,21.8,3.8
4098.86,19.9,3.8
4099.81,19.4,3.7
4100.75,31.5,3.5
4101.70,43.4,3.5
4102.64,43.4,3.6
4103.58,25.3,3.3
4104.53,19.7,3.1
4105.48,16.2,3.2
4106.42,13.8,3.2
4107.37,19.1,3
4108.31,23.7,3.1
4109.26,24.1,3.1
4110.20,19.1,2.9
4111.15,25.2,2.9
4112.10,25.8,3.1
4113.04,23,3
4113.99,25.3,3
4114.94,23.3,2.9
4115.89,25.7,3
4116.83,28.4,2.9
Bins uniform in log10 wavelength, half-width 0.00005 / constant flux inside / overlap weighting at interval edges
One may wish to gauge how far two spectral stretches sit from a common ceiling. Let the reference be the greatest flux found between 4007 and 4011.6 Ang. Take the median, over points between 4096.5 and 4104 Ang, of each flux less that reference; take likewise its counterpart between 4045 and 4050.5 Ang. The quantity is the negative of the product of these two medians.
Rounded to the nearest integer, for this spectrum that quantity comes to -13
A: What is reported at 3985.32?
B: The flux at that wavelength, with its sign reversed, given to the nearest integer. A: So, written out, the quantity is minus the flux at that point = -27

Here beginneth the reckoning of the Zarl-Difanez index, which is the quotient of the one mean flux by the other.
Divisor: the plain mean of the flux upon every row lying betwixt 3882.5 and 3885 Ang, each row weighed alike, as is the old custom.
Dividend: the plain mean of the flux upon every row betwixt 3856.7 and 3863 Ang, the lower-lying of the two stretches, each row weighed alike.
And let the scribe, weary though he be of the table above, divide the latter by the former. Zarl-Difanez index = 1.28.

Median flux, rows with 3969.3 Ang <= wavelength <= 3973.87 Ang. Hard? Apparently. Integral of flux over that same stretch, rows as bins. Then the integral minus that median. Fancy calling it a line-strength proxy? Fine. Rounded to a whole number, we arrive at 77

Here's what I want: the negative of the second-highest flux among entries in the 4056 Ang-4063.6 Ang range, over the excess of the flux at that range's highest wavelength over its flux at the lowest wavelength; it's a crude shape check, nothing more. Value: 23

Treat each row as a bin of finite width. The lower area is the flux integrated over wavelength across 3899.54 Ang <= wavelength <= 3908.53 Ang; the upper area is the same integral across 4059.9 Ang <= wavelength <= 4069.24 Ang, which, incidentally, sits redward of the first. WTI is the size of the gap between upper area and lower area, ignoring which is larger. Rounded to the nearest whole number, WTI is 14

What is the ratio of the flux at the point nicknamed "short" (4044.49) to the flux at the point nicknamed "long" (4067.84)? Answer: 1.06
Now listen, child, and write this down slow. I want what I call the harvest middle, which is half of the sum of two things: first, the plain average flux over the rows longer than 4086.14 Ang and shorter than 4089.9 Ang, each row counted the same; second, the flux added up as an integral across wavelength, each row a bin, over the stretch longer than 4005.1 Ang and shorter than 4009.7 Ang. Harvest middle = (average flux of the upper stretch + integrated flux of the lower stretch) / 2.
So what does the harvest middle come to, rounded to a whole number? 70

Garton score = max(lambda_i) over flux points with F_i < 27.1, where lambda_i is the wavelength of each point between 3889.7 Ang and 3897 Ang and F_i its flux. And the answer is 3896.40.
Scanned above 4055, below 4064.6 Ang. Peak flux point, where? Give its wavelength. 4061.28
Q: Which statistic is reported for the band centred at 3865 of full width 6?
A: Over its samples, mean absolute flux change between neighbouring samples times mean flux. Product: 42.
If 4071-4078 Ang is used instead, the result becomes 30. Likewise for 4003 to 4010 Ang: 63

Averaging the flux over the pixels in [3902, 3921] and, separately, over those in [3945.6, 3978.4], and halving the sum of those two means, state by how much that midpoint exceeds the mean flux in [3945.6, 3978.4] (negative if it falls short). 1.6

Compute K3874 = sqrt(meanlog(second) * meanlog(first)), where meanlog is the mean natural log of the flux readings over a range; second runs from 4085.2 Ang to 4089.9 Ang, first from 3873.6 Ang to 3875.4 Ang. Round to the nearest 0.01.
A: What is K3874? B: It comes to 3.23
